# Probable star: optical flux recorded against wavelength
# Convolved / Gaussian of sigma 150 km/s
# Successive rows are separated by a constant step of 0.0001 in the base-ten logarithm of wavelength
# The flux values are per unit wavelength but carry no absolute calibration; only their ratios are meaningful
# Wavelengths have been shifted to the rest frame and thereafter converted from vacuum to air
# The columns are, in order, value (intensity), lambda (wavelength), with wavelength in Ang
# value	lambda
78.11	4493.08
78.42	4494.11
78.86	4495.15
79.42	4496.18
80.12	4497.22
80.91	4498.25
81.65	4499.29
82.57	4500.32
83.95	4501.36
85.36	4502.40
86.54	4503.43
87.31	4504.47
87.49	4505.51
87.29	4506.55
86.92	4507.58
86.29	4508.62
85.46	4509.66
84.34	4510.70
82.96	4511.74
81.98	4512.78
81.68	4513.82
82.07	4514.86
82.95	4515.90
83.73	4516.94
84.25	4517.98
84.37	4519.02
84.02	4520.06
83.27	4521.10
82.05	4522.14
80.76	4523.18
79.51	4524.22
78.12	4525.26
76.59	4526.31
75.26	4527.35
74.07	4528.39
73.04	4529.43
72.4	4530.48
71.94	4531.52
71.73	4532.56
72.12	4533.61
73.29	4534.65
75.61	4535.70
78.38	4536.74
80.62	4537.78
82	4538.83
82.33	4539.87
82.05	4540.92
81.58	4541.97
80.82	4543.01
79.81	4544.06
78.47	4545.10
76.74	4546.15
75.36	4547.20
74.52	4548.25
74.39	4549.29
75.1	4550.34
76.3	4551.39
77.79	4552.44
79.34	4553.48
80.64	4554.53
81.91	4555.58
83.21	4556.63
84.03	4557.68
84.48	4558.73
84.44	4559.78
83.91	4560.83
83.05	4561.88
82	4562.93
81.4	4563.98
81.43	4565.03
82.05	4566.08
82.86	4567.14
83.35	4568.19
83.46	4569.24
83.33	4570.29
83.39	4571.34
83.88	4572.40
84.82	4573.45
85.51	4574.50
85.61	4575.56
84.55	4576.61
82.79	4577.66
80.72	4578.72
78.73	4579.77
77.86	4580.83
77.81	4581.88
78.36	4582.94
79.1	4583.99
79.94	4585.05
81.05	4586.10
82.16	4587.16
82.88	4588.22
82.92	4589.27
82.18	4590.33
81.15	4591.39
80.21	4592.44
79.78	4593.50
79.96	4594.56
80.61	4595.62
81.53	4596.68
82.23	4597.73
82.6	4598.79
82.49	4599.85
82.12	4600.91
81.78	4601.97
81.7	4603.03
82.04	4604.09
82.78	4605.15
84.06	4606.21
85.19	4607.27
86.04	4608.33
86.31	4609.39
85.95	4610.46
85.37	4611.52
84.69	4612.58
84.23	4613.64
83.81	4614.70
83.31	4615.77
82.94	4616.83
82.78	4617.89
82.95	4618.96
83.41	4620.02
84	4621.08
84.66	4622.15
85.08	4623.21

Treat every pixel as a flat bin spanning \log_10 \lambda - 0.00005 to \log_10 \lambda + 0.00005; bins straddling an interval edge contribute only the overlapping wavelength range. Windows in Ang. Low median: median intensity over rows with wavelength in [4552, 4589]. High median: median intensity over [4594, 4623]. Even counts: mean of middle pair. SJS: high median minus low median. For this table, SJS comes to 0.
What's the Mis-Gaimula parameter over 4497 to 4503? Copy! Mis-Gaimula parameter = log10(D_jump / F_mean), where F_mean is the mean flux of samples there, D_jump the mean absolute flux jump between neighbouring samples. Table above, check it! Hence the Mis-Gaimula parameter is -1.90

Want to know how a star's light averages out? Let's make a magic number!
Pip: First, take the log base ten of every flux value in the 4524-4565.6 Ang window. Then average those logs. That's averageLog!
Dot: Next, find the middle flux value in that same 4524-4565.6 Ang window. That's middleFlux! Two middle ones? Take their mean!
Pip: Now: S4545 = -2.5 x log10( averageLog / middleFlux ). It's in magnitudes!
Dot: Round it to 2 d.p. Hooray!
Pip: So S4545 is 4.05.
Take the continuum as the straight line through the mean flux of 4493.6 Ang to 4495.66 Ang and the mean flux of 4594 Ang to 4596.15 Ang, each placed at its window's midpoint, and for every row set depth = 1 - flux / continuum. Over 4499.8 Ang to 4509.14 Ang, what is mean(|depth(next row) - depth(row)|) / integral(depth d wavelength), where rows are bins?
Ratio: -0.011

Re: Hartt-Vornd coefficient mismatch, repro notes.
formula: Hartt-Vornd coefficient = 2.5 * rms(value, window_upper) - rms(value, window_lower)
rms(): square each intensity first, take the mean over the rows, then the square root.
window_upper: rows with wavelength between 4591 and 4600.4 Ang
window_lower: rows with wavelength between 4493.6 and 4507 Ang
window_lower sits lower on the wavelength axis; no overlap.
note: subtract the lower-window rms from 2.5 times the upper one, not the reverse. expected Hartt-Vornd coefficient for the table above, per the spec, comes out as 120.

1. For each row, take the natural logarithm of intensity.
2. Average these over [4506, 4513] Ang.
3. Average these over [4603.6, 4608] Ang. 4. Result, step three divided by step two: 1.00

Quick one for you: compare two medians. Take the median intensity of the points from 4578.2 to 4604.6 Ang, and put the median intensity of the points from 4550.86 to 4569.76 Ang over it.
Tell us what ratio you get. 1.02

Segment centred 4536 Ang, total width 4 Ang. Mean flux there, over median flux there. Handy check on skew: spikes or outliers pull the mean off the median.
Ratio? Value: 1.00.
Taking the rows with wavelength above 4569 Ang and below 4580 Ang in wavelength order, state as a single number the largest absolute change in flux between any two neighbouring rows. 2.07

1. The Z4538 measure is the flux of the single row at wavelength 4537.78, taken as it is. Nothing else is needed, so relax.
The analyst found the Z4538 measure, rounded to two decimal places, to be 80.62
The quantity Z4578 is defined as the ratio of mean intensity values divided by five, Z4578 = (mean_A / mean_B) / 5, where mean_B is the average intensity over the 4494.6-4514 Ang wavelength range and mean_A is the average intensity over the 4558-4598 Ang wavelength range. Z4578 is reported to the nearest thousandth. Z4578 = 0.196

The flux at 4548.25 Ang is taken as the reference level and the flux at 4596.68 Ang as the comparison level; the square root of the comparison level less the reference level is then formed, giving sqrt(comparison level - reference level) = 2.6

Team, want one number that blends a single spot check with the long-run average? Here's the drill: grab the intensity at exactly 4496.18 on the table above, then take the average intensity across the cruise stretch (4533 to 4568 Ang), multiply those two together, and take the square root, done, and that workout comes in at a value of 79.6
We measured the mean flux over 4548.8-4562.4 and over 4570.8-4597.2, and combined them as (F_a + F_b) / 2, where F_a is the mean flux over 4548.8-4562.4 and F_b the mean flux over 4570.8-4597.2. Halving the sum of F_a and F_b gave 81.1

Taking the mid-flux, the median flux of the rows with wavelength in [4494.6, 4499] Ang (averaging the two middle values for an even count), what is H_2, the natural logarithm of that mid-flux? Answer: 4.38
